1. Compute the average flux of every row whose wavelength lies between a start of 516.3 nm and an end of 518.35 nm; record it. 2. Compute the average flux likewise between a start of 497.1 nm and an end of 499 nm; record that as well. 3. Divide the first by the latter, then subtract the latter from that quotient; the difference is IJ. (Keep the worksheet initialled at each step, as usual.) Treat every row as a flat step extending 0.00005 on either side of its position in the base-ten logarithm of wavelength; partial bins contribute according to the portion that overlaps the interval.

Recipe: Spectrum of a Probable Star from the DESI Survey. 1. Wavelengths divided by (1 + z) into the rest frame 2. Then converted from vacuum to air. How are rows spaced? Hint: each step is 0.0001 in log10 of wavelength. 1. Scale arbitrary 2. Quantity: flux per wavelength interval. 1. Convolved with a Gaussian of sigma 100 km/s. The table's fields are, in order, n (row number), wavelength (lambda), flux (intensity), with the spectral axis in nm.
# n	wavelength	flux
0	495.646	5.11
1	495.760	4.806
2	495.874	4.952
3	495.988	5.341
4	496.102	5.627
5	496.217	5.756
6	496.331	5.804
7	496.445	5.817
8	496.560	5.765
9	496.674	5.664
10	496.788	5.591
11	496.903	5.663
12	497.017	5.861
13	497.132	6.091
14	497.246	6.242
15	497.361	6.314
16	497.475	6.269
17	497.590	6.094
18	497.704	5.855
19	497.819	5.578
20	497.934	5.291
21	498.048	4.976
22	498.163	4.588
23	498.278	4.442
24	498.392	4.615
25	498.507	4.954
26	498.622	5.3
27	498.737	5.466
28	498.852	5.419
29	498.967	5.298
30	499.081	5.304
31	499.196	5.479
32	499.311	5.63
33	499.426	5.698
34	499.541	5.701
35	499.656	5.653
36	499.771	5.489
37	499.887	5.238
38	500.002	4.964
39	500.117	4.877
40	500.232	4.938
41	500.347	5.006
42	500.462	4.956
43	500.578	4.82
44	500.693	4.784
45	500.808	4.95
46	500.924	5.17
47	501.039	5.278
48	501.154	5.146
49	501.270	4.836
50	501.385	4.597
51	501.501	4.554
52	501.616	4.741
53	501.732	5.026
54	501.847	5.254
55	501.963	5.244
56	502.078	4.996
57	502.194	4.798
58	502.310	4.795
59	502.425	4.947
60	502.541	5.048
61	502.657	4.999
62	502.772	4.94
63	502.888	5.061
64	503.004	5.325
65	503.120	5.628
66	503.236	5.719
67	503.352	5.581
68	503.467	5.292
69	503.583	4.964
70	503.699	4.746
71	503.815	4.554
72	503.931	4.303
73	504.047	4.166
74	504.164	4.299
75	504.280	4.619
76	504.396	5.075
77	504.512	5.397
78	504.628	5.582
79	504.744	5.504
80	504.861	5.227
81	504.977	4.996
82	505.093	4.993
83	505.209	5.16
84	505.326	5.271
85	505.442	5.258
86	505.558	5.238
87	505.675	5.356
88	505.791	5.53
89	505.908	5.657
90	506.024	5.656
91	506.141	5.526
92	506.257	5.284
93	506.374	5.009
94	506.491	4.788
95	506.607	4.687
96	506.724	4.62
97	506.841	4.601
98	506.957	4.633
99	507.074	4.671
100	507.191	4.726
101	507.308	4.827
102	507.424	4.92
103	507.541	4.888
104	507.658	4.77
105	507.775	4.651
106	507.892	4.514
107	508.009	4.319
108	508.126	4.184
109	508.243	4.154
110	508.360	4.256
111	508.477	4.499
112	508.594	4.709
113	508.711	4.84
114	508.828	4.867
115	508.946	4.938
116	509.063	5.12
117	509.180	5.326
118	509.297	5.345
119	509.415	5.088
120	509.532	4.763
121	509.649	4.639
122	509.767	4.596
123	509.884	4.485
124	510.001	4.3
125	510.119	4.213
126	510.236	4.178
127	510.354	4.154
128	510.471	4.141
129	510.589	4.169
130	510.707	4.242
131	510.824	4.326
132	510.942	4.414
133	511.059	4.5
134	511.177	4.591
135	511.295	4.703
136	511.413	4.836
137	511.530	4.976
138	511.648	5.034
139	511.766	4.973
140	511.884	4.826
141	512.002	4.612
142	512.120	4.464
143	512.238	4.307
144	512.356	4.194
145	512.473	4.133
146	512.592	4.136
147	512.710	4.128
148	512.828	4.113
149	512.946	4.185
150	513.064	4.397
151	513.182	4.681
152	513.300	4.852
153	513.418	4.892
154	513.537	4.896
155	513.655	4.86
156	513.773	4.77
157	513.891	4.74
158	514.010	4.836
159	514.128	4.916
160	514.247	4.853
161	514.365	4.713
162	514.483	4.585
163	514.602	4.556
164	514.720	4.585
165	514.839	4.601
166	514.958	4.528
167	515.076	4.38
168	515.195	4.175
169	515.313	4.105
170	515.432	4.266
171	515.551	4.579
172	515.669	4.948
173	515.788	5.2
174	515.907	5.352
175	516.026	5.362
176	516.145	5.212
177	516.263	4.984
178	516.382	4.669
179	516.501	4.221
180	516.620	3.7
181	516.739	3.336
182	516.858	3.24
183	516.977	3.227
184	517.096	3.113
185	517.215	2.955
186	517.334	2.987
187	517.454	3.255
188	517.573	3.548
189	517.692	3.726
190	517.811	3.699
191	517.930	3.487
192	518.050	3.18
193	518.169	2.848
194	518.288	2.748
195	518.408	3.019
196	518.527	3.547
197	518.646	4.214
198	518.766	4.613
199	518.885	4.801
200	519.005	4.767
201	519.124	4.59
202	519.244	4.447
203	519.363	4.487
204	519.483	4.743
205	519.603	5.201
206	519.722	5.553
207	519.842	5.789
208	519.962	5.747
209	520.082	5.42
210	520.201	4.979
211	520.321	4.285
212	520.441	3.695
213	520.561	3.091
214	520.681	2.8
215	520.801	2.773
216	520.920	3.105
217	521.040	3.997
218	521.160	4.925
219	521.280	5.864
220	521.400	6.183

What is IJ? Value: -4.8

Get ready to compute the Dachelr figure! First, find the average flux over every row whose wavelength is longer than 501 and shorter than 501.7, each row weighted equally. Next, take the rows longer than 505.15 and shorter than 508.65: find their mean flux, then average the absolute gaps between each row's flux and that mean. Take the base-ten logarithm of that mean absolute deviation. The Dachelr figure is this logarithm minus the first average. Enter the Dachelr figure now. -5.3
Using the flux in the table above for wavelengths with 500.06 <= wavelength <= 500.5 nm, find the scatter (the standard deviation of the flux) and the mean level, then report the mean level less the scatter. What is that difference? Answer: 4.9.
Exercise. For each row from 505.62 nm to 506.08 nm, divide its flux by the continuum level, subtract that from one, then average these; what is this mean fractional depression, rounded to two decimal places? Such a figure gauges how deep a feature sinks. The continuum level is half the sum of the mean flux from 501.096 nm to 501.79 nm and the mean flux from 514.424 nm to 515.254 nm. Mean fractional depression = -0.19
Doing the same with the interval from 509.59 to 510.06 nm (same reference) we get 0.03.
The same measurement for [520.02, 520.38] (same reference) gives -0.05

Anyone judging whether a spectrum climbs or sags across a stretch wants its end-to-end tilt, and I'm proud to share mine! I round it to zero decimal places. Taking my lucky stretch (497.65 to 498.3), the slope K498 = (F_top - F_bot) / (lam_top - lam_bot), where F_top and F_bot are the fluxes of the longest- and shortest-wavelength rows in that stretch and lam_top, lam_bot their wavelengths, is -2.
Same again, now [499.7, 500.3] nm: -1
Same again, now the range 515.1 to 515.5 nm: 0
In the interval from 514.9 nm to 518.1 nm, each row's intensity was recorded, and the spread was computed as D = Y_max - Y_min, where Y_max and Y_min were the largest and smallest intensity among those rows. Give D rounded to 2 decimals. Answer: 2.41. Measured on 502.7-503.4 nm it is 0.78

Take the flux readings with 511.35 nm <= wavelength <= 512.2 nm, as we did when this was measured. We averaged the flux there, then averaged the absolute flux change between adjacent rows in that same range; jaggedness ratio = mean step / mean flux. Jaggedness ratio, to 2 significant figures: 0.027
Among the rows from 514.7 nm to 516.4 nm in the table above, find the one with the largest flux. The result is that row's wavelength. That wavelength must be 516.026 nm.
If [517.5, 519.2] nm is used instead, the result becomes 518.885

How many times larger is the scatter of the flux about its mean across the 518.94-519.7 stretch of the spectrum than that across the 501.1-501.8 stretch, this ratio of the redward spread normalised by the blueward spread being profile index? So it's 1.2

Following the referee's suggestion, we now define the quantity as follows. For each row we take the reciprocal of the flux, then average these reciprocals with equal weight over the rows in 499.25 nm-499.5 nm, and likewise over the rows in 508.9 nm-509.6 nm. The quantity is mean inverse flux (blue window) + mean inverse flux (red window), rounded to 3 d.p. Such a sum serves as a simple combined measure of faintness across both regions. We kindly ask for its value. 0.373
